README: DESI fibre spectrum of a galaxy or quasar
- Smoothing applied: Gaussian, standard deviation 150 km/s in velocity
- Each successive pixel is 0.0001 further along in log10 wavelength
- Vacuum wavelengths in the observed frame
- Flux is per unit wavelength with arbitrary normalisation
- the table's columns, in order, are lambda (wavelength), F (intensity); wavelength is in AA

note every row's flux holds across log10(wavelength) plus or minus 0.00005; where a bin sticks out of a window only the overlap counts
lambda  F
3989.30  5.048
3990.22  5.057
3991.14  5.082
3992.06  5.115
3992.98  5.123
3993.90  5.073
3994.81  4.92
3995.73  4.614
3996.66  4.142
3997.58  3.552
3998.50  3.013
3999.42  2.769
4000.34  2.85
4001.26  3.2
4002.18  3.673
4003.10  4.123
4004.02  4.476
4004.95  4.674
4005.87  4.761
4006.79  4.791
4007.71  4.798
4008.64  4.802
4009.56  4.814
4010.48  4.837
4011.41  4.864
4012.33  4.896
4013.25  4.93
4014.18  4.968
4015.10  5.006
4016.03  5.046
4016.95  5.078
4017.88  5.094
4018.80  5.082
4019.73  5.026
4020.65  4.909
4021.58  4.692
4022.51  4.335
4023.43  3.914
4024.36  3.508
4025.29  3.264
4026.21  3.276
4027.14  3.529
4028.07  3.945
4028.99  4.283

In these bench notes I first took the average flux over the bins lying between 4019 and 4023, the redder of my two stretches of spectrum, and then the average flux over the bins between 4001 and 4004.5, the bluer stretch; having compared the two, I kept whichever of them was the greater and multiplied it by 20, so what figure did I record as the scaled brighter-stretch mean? 95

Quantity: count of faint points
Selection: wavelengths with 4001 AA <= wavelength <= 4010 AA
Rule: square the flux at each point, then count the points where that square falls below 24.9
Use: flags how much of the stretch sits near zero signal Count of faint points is 10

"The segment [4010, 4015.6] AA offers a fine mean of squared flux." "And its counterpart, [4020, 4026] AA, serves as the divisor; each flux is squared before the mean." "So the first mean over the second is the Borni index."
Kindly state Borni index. 1.41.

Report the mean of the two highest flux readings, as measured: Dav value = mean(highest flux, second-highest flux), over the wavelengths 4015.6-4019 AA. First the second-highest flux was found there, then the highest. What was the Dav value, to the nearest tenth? 5.1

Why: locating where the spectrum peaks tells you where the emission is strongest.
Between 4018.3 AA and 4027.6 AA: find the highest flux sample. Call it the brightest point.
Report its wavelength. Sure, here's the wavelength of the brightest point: 4018.80 AA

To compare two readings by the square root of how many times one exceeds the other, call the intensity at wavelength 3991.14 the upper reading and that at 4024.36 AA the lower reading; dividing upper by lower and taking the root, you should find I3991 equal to 1.20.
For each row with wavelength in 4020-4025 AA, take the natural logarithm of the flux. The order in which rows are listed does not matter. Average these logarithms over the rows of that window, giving 1.44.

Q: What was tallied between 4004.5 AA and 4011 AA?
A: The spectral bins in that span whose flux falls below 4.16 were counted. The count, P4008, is 0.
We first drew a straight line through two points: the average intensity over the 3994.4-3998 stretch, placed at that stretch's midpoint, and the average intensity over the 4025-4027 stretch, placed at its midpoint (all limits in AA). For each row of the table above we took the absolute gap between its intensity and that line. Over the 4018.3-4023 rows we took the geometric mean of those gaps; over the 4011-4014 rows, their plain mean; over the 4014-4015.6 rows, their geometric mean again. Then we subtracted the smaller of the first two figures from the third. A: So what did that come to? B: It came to 0.2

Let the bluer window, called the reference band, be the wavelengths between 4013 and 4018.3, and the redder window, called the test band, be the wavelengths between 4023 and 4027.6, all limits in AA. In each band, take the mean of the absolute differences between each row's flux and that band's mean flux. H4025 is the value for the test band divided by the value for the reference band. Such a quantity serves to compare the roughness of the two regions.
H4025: 3.5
